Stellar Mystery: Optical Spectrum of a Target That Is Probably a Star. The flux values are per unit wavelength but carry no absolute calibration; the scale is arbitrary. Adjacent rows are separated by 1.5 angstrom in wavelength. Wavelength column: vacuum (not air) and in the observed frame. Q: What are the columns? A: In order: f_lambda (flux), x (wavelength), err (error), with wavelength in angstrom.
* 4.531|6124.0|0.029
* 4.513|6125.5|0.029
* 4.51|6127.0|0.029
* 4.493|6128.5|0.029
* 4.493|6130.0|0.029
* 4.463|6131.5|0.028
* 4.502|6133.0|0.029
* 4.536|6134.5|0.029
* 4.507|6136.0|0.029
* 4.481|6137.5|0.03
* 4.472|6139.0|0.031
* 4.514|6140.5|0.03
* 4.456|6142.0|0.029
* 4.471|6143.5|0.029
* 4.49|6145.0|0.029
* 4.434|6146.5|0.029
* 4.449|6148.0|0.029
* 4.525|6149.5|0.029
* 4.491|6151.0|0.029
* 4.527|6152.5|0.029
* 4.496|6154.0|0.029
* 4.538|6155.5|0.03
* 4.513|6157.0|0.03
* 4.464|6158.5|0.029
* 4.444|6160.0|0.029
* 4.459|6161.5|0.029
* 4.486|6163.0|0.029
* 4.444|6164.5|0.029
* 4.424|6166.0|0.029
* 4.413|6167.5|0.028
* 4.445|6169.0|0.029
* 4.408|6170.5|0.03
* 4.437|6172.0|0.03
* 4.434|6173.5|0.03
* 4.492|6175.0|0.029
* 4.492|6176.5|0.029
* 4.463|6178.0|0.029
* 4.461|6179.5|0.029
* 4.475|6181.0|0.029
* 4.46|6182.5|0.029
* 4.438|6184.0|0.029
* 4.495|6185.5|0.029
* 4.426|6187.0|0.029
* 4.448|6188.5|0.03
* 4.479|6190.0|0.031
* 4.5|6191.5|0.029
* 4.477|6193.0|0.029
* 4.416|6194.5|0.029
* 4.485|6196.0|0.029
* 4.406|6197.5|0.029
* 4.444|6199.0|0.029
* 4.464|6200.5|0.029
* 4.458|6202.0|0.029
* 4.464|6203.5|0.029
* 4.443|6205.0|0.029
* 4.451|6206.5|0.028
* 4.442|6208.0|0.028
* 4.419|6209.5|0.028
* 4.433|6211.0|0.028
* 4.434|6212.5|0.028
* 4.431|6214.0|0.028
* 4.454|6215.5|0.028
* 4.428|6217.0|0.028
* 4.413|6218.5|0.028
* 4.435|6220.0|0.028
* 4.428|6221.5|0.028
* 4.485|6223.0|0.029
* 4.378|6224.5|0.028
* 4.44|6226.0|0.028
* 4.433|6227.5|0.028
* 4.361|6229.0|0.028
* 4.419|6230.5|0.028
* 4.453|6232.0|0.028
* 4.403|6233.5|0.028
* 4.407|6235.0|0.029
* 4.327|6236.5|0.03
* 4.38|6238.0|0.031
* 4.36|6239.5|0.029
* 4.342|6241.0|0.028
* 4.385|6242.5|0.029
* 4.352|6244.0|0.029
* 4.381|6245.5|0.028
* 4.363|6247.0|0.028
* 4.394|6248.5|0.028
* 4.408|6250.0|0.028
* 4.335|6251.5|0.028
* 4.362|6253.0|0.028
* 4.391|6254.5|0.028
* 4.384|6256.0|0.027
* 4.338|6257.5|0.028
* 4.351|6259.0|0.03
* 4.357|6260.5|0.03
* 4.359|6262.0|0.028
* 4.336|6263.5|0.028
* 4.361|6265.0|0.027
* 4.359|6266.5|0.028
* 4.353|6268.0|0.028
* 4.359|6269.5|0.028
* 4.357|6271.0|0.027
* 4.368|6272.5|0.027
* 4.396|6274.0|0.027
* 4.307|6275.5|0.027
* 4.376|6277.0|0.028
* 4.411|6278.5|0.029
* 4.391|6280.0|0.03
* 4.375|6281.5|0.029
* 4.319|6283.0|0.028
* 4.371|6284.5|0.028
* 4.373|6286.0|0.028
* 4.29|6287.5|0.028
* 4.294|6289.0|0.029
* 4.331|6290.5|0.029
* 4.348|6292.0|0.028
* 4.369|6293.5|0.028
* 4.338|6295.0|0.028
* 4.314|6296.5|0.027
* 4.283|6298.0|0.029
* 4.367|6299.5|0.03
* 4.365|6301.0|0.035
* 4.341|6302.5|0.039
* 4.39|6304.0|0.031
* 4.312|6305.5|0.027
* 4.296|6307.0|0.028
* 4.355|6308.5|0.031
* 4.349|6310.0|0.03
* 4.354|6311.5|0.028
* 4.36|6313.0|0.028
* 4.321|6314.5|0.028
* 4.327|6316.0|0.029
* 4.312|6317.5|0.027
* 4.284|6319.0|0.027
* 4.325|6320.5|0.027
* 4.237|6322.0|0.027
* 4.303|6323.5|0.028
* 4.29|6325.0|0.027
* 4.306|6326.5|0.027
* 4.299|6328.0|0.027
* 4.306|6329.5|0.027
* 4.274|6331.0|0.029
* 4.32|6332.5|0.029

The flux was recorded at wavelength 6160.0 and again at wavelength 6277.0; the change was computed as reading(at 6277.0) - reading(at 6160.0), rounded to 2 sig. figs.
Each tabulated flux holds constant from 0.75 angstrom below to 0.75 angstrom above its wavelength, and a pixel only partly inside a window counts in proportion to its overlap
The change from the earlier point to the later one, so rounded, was -0.068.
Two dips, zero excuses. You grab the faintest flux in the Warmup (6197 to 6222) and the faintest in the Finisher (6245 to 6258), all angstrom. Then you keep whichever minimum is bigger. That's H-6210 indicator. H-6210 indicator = 4.41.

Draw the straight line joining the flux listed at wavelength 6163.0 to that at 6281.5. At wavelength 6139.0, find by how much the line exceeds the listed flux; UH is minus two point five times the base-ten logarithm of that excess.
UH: 3.6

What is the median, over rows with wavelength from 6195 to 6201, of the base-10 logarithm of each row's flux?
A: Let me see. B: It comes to 0.649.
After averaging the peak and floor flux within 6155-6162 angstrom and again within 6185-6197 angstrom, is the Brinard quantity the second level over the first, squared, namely 0.985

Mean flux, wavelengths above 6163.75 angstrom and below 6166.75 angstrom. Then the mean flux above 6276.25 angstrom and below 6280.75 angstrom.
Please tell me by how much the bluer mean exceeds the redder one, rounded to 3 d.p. 0.041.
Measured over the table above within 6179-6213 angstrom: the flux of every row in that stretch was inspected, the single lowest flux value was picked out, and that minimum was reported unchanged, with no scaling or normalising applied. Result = 4.406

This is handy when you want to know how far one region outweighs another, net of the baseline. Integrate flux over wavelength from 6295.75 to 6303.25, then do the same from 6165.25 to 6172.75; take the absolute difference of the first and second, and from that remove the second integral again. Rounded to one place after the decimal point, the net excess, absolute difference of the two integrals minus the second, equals -32.5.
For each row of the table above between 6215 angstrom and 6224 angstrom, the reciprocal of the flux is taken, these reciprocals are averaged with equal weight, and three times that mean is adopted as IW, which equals 0.676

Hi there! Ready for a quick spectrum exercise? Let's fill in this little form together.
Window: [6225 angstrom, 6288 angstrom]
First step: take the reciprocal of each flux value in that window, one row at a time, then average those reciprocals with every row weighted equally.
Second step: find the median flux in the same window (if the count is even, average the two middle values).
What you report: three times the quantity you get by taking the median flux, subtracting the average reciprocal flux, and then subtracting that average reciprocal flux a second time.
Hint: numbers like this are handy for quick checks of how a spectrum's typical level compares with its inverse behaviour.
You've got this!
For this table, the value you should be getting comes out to 11.7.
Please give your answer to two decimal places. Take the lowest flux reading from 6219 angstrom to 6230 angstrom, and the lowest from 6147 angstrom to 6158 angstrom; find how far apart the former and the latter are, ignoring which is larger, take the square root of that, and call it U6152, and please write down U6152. 0.30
